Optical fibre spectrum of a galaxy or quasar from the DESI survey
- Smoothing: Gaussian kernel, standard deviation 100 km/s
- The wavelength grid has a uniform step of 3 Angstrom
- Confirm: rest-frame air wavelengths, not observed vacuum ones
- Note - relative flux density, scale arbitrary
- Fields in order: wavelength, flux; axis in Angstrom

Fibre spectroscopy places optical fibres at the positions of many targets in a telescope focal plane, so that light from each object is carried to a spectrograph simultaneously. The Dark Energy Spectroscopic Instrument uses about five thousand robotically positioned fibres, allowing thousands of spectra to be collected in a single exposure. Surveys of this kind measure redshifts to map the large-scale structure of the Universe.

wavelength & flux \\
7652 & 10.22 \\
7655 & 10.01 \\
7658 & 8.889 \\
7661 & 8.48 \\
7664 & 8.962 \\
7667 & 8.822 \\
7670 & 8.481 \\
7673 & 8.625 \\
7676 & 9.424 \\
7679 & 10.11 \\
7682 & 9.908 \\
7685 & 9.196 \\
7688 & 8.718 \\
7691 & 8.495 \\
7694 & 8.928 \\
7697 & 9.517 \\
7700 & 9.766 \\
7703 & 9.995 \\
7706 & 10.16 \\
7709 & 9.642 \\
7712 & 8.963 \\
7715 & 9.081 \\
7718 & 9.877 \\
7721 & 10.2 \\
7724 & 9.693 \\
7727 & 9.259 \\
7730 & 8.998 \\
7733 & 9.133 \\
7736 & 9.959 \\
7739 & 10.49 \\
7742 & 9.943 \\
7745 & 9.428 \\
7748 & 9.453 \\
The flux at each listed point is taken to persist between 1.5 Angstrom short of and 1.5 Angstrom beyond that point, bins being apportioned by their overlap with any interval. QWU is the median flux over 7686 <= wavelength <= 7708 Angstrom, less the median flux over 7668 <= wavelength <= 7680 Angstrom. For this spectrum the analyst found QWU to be 0.49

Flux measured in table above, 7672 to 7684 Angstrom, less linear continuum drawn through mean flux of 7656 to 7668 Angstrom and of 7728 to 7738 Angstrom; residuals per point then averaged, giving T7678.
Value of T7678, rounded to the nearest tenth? 0.6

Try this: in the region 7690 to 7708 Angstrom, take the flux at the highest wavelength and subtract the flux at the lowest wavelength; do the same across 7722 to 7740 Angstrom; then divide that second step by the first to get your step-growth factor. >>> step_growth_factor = 0.5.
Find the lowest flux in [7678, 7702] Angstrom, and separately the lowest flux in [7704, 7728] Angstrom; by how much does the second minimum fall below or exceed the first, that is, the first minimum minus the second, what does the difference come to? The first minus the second -0.5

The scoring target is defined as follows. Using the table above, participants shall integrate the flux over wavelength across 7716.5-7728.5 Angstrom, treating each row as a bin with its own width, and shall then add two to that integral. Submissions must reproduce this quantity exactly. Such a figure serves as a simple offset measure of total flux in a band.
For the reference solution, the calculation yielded 119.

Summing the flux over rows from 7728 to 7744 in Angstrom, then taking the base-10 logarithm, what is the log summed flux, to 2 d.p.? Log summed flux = 1.69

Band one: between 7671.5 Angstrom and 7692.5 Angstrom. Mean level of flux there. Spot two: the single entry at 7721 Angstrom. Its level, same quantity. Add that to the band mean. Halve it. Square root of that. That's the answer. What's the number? 3.12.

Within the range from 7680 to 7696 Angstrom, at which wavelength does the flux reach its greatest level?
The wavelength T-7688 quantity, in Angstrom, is 7682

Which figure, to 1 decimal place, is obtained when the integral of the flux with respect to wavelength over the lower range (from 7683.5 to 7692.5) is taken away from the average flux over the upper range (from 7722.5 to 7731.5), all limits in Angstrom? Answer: -69.9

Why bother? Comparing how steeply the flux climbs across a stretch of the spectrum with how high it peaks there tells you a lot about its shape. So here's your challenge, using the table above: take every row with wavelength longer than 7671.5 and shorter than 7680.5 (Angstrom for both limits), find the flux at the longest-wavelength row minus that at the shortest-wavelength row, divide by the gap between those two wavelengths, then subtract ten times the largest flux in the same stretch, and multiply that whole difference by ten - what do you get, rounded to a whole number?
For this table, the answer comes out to -1009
